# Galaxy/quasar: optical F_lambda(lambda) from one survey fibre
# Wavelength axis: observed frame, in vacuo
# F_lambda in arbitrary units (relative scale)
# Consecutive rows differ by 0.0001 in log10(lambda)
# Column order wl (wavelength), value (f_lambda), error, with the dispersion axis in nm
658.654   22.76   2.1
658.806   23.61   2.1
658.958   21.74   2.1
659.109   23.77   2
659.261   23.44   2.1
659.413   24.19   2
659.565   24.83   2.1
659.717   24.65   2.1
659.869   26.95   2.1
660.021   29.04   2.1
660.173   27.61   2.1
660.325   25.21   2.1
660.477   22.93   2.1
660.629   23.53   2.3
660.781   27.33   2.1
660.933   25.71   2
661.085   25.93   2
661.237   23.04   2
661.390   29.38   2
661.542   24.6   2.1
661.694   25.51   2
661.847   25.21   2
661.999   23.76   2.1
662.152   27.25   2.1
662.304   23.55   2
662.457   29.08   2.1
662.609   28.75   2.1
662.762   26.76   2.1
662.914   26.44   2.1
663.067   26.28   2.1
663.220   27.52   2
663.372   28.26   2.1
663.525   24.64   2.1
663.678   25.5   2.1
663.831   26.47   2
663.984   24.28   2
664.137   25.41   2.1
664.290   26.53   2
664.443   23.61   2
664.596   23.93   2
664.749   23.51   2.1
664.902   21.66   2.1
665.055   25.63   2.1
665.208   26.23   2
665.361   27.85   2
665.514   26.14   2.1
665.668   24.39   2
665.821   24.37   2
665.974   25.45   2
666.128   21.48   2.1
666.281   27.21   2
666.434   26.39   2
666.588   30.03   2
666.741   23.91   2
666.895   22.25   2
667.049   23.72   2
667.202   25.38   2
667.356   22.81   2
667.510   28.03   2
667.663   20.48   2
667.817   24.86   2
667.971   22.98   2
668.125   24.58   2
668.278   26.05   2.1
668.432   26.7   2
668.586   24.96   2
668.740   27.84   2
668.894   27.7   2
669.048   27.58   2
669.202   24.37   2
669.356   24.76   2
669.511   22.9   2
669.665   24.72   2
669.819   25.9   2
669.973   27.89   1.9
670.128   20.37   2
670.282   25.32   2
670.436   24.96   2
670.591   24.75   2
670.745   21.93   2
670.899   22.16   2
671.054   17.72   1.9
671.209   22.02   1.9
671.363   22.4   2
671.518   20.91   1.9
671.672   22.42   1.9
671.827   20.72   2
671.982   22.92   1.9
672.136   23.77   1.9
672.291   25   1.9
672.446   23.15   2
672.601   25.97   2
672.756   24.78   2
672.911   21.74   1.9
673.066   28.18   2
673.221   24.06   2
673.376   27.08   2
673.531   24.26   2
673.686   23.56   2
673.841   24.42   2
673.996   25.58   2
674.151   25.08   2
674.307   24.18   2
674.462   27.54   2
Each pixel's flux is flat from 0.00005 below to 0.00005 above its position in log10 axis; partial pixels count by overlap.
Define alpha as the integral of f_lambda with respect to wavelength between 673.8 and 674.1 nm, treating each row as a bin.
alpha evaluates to 7.5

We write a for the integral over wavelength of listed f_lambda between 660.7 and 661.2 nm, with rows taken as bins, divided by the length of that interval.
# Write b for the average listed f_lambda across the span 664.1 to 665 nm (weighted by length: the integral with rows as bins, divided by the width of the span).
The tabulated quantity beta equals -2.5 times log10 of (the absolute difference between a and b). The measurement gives -0.7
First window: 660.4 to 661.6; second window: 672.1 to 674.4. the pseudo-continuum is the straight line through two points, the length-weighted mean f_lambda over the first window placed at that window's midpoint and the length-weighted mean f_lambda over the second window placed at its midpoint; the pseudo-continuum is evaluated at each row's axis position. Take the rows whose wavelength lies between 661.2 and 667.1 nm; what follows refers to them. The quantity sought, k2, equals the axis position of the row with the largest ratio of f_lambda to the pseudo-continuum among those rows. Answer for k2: 666.588 nm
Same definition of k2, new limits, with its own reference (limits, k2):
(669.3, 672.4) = 669.973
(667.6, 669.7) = 668.740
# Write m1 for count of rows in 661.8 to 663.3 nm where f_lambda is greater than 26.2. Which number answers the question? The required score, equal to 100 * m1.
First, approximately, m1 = 7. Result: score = 700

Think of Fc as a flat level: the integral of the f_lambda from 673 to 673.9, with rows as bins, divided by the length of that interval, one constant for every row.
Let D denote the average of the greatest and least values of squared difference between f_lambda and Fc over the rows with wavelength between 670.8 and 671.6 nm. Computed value 32.4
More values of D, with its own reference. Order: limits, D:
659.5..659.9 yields 1.5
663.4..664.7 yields 1.4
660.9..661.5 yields 8.6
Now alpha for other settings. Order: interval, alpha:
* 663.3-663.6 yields 7.9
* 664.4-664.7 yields 7.1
